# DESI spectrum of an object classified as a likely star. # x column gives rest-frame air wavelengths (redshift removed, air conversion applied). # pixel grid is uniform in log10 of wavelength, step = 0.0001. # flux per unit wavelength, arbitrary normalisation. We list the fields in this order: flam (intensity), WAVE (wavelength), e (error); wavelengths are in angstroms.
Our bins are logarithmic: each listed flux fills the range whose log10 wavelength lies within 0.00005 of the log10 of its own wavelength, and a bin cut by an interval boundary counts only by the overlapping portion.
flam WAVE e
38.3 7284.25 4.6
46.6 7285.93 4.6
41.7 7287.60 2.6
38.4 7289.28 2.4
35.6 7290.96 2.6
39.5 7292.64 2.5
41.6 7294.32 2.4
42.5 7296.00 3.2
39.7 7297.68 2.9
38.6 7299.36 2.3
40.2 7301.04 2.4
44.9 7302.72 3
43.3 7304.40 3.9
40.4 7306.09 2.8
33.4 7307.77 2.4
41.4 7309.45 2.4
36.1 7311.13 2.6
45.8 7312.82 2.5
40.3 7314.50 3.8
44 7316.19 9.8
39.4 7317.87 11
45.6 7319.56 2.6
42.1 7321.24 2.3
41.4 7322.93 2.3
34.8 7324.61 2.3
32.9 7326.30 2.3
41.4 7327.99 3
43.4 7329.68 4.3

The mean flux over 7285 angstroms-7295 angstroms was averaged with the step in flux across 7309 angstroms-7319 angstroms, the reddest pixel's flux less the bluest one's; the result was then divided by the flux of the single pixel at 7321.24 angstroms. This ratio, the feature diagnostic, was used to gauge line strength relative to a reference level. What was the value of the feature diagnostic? 0.46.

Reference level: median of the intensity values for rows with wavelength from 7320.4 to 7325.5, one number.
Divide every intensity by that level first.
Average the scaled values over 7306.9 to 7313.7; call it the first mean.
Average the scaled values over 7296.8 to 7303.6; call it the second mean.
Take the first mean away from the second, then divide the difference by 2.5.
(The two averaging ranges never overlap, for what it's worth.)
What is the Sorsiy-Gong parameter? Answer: 0.016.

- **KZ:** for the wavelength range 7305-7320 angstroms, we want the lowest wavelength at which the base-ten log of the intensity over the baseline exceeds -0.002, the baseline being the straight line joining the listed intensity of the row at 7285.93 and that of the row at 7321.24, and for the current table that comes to 7312.82 angstroms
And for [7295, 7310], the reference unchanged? 7302.72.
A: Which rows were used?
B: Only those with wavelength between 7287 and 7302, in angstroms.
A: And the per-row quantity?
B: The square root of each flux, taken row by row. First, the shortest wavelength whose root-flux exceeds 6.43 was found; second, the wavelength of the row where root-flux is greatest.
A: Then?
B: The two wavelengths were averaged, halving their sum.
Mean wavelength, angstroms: 7291.8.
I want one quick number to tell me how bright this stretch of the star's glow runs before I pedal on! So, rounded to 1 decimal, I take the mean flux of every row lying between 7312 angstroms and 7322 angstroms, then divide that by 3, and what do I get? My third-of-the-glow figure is 14.3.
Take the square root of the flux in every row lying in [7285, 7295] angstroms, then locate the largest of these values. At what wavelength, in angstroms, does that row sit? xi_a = 7285.93 angstroms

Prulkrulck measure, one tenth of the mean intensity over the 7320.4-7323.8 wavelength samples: 4.17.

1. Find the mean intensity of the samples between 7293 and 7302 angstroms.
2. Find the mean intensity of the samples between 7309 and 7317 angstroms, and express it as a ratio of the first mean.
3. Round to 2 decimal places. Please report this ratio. 1.02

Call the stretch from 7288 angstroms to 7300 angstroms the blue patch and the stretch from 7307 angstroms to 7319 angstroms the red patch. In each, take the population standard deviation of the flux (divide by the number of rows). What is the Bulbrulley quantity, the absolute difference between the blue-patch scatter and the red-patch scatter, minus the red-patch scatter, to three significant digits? -2.09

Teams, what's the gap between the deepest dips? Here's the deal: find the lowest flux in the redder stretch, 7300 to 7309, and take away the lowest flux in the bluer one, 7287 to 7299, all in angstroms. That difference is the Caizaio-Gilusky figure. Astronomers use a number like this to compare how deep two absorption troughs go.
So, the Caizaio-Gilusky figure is -2.2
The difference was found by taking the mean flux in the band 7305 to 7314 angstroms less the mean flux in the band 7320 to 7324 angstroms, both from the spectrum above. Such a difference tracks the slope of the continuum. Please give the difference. -2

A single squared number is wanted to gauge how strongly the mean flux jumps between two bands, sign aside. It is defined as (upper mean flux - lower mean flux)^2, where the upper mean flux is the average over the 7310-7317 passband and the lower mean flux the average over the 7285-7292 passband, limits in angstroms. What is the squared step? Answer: 1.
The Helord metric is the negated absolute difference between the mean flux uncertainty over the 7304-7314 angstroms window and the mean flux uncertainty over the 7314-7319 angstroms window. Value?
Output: -5.4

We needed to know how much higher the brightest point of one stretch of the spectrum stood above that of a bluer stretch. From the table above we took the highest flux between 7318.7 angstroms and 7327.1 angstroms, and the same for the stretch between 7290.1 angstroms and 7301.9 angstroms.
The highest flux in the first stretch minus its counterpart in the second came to 3.1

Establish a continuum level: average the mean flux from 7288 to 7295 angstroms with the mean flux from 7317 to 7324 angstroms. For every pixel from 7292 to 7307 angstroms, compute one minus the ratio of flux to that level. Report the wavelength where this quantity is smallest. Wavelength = 7302.72 angstroms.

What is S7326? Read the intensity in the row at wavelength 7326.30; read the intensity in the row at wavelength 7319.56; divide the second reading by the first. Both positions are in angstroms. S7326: 1.39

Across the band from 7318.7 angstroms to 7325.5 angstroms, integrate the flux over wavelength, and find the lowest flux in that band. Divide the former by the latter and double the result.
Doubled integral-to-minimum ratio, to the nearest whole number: 16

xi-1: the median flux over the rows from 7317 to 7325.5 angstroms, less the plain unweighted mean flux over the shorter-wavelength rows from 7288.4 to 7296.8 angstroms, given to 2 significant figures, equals 1.9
